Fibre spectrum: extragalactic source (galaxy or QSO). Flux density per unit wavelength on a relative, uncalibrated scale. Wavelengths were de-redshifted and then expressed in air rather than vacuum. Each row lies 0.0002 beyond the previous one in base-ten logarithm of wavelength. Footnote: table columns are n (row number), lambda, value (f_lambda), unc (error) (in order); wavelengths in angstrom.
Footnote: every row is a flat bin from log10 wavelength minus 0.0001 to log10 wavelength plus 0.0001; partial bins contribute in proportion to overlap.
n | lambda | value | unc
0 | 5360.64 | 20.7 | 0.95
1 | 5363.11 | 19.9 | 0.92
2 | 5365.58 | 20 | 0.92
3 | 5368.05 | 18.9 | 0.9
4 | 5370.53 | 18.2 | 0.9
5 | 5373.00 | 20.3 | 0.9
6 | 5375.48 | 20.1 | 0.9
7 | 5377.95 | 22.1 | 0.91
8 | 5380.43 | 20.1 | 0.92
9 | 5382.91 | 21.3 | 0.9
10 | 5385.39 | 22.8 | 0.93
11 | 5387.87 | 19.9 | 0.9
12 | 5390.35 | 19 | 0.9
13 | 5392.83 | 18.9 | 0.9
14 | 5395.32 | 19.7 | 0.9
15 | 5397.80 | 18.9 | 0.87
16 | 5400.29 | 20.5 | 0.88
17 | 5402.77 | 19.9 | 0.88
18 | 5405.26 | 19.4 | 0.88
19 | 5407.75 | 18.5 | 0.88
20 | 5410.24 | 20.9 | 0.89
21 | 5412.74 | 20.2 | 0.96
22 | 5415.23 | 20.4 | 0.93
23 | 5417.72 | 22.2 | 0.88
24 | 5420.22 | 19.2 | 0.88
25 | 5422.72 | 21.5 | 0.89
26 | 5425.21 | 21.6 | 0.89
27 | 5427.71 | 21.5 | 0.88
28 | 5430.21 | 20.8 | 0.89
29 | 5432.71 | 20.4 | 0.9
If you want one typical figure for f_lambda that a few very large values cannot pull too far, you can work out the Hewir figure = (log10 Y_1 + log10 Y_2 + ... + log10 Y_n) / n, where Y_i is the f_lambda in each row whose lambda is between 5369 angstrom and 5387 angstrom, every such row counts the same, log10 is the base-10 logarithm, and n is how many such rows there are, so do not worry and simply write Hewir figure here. 1.31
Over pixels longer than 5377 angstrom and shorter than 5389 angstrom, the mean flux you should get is 21.2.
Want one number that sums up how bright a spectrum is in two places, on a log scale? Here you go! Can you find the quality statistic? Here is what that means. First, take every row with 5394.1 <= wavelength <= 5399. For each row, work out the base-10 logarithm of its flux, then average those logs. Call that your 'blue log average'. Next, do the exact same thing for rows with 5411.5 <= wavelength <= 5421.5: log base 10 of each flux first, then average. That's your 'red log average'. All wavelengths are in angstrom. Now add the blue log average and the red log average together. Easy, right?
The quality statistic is 2.60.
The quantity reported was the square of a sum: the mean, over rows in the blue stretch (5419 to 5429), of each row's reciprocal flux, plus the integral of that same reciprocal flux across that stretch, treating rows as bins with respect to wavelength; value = 0.277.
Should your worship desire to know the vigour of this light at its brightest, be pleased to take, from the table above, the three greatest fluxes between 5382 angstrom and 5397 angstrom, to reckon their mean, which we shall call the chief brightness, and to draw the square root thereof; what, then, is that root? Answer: 4.62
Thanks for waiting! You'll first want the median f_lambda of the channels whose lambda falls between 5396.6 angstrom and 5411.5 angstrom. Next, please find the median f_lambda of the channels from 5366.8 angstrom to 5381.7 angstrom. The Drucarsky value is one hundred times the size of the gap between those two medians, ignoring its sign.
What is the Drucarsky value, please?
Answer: 45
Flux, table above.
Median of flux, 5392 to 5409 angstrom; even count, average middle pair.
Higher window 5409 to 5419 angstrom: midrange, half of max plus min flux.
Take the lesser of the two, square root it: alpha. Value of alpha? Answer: 4.40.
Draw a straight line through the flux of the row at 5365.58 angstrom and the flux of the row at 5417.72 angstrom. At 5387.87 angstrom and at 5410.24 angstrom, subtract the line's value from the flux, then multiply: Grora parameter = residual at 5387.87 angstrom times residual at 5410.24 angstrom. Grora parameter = 1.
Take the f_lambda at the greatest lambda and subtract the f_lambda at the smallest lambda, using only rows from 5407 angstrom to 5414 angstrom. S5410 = 1.7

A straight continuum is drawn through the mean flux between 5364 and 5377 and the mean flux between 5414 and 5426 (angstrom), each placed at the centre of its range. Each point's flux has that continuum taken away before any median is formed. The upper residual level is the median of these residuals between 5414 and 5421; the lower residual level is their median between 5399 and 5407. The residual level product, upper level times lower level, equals 0.2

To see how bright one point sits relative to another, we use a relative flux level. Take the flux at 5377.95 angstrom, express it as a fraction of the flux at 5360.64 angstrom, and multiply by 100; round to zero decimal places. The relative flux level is 107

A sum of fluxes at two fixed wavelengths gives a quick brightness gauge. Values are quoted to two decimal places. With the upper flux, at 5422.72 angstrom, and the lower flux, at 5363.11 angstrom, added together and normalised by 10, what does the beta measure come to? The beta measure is 4.14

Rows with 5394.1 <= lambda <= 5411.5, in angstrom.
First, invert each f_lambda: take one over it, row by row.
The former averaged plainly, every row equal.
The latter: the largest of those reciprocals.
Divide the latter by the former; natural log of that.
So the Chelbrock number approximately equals 0.061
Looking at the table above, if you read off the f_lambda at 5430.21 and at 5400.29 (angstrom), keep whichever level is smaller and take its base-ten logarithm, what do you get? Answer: 1.31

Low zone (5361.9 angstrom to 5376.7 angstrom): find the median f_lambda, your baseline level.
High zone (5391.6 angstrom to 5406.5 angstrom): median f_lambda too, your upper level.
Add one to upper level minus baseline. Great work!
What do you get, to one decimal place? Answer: 0.6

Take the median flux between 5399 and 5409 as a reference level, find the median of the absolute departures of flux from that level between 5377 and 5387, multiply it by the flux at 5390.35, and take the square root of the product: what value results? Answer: 6.2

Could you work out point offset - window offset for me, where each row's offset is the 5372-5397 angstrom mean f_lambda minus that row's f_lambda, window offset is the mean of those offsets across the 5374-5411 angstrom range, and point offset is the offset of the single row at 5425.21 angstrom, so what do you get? -1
